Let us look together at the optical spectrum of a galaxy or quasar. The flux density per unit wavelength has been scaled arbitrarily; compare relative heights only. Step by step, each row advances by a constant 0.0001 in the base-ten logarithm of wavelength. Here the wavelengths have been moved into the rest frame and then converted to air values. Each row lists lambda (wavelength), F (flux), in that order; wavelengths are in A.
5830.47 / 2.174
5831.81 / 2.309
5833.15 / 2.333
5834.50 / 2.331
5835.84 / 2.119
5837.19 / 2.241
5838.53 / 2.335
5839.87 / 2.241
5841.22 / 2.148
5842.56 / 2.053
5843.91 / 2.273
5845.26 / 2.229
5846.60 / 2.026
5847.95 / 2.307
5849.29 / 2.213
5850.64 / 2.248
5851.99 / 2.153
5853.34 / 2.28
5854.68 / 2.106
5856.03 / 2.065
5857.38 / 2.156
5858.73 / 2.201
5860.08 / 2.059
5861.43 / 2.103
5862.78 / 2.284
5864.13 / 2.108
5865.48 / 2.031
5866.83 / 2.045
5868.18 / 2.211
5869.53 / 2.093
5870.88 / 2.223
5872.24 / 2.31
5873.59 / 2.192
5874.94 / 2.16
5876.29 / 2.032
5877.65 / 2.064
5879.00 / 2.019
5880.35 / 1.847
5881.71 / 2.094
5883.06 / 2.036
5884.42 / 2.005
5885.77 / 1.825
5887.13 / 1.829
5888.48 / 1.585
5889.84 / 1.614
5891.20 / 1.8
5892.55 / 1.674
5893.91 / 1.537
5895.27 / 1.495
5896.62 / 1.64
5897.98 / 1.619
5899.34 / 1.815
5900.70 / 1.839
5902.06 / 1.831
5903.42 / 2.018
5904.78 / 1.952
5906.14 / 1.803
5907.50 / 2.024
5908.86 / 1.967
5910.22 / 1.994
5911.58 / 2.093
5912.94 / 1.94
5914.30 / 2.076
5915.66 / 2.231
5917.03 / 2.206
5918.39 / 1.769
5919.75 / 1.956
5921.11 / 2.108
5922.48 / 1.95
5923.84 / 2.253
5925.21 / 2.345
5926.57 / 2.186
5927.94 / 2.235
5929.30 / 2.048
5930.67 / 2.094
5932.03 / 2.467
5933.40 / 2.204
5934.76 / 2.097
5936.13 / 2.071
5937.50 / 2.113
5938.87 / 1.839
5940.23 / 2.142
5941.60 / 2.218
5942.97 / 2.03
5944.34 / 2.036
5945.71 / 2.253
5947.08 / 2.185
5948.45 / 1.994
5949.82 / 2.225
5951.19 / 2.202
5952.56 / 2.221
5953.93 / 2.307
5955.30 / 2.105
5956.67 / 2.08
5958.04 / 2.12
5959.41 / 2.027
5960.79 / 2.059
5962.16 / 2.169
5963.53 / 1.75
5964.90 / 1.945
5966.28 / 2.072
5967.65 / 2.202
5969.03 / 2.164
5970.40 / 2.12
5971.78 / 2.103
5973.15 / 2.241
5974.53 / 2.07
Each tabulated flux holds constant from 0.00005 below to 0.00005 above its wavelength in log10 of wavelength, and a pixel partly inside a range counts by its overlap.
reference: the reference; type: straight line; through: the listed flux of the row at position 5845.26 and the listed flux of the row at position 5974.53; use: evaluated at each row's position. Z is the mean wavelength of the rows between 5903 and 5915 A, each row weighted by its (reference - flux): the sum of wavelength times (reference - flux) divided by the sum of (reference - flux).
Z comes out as 5908.1 A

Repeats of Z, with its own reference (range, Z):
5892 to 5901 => 5896.2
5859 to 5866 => 5862.9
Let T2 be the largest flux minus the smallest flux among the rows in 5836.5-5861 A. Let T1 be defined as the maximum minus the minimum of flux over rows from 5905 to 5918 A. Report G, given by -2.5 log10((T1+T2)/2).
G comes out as 1.08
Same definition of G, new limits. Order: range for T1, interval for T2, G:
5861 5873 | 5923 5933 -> 1.14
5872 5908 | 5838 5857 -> 0.63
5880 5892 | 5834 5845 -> 1.01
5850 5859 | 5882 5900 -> 1.06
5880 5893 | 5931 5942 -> 0.61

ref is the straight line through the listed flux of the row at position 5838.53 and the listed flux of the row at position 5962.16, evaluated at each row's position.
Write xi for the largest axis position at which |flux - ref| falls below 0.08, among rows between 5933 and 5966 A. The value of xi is 5962.16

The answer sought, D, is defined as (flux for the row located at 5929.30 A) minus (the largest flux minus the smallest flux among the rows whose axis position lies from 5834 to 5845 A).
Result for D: 1.77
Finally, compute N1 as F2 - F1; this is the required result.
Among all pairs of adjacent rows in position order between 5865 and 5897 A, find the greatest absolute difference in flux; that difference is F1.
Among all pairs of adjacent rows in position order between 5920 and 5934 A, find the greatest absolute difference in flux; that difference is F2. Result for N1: 0.13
